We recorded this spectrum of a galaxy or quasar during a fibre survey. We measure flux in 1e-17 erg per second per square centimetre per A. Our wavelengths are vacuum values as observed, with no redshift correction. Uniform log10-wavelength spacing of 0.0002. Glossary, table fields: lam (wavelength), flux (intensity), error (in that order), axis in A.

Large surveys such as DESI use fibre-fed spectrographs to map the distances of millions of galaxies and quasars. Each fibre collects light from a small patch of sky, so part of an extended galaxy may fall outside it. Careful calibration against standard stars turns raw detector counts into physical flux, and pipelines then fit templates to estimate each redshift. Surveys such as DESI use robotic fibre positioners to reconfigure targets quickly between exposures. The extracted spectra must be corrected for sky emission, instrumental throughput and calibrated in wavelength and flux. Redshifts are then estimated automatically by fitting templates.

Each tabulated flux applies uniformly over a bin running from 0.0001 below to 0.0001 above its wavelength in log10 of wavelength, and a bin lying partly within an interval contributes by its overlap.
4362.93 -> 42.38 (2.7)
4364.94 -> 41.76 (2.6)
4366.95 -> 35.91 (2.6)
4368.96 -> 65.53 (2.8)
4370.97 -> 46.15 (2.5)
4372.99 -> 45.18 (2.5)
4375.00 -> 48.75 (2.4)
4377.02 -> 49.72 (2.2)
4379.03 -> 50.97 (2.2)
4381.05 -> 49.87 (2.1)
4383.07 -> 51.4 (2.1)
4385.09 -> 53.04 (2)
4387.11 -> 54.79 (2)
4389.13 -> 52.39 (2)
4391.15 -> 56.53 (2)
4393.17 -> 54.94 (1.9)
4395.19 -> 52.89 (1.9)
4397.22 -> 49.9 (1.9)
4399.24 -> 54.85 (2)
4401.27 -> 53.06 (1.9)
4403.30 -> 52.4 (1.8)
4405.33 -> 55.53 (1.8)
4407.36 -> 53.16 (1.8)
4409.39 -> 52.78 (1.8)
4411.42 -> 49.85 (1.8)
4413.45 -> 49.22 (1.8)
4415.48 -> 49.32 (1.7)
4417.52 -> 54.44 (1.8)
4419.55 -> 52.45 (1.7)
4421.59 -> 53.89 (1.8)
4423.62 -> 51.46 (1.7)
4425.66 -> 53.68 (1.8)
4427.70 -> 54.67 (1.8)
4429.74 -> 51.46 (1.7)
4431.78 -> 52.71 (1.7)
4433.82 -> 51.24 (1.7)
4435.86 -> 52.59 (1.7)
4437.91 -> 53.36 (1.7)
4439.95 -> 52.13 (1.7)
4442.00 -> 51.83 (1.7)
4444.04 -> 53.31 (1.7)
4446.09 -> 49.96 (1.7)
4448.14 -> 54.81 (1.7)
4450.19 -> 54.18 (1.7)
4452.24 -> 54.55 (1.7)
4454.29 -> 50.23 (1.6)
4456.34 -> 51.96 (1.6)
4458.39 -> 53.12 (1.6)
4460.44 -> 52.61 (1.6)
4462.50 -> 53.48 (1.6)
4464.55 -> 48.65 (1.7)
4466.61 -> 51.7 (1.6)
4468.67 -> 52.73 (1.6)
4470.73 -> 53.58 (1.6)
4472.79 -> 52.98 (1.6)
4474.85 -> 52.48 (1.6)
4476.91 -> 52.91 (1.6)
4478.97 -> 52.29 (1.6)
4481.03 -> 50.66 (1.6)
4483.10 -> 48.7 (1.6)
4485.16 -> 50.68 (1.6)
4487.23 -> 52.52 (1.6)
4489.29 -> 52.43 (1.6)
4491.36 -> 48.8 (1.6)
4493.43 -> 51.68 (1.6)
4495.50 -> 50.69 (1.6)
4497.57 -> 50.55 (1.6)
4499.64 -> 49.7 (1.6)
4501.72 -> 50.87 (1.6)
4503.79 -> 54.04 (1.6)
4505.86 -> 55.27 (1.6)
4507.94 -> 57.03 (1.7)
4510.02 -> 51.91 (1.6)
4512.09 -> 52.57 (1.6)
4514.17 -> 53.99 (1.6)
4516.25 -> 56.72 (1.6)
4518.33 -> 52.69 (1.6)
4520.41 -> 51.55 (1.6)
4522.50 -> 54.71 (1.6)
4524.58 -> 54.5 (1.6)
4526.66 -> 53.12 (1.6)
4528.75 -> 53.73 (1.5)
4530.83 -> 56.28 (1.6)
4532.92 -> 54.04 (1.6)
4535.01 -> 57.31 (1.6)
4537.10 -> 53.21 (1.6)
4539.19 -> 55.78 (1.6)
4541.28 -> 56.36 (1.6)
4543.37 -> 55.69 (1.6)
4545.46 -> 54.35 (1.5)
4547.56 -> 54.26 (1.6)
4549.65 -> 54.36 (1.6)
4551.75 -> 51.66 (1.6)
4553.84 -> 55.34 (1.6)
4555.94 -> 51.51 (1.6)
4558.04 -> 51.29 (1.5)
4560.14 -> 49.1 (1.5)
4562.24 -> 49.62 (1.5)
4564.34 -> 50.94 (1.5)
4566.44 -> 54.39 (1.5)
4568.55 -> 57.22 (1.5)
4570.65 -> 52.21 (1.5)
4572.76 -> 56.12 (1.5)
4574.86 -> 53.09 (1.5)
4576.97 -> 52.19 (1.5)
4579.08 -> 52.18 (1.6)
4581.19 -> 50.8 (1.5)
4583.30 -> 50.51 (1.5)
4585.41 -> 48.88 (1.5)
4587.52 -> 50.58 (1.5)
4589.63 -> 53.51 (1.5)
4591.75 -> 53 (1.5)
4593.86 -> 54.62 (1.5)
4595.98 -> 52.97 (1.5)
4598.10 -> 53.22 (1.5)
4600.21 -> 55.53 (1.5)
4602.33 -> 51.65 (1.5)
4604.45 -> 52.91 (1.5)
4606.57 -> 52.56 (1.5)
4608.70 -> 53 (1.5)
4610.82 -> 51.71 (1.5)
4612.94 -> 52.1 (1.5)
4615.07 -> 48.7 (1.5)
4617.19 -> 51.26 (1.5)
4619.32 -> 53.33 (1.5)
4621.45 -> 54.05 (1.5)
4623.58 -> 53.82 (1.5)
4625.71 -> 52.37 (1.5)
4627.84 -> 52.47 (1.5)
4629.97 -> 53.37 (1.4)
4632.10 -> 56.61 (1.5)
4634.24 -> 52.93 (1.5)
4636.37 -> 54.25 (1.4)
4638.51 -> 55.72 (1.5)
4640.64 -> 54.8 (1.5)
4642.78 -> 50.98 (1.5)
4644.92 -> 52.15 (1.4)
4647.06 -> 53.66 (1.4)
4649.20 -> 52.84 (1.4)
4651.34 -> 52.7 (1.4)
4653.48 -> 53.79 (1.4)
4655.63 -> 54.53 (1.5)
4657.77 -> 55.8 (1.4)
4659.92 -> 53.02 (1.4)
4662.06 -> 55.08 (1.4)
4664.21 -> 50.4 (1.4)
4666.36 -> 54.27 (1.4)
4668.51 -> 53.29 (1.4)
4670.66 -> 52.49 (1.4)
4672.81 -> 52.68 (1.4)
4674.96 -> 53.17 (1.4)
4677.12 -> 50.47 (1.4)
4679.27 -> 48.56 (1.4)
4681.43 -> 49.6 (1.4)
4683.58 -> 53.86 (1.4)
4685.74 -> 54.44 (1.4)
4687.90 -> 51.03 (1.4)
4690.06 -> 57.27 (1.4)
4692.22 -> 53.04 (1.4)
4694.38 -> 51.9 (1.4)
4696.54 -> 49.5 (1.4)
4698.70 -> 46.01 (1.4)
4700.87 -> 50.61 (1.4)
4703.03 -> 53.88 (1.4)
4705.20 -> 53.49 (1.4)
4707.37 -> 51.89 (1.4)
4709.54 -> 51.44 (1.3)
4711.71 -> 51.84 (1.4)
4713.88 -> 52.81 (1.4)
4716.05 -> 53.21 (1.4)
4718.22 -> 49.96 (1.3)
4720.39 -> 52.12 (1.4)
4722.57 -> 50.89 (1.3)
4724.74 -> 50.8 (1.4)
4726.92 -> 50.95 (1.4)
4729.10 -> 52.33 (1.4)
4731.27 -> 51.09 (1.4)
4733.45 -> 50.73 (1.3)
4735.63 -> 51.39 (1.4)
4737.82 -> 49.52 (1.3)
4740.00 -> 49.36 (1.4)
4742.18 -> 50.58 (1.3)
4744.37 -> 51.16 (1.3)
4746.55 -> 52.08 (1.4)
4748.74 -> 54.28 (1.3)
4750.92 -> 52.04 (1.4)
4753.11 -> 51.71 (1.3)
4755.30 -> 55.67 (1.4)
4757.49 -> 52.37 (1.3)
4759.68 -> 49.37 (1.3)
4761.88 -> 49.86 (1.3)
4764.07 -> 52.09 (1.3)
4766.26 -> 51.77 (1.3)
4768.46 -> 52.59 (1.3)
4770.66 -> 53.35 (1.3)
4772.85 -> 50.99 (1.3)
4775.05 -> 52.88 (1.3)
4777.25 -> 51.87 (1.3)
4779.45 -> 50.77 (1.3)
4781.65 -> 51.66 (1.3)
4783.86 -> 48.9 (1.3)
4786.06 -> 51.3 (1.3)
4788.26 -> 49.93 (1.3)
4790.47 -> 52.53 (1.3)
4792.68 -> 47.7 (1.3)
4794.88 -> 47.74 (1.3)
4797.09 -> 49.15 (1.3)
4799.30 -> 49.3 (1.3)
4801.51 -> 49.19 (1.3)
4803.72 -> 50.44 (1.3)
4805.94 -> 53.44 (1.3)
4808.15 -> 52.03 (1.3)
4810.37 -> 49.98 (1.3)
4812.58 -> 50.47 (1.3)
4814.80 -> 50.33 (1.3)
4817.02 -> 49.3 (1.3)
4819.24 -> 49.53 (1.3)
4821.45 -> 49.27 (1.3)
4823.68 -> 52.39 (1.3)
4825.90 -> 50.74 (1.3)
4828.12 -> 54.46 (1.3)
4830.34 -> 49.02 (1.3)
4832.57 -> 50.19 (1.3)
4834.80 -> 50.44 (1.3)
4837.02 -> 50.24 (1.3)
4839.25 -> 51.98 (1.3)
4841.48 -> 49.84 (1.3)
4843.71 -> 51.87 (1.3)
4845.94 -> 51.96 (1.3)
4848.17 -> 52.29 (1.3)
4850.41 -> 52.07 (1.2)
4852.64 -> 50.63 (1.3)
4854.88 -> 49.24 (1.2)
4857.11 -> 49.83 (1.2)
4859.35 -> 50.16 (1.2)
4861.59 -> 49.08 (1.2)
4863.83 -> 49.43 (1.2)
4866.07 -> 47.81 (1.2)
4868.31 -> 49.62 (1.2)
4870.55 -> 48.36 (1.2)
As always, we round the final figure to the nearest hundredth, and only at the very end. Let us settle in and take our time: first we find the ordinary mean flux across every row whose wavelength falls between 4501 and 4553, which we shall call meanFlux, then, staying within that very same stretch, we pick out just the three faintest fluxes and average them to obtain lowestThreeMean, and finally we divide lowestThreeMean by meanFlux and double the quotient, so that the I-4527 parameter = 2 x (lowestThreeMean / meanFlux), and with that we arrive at 1.89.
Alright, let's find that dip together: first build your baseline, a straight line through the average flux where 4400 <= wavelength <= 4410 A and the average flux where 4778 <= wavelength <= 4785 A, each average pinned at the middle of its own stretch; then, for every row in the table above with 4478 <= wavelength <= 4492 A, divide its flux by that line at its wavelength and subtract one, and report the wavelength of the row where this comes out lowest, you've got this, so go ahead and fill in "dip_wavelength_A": 4483.10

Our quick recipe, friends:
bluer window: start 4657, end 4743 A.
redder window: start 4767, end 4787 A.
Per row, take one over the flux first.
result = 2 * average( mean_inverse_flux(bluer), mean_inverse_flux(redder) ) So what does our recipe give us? 0.0387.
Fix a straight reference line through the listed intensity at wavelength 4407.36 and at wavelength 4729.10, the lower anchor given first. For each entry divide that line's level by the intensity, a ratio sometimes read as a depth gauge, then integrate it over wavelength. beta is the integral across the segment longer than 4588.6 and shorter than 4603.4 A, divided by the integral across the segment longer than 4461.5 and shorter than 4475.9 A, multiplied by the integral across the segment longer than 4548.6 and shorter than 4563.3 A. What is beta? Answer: 14.9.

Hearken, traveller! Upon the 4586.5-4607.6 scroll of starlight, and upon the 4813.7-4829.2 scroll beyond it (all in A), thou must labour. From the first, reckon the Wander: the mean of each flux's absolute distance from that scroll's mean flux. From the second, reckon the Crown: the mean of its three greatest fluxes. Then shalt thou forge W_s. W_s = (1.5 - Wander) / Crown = 0.011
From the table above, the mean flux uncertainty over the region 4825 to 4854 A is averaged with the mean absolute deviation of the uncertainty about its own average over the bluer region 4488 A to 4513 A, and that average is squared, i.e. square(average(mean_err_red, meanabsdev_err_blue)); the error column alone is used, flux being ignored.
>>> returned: 0.43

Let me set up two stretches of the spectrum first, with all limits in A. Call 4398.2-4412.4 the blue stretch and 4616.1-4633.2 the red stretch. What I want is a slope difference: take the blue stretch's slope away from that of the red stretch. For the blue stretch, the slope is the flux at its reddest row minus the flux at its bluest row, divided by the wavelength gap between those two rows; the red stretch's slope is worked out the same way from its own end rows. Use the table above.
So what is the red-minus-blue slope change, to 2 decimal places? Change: 0.77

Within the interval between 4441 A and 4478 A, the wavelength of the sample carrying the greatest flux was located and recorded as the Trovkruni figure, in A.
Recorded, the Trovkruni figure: 4448.14 A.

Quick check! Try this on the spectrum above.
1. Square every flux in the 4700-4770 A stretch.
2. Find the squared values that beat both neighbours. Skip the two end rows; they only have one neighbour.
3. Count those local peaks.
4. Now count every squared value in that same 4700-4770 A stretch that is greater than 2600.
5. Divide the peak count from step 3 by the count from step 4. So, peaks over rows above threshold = 0.38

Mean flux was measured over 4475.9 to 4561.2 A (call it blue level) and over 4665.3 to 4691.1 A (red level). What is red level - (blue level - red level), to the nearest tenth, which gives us 52.1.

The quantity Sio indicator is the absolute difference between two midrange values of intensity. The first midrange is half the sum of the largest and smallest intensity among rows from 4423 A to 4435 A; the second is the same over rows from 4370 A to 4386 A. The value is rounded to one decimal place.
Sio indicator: 3.8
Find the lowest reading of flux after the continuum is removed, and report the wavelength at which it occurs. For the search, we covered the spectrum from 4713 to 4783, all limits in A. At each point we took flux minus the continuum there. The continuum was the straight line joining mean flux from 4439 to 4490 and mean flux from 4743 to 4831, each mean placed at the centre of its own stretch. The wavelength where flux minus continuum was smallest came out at 4740.00 A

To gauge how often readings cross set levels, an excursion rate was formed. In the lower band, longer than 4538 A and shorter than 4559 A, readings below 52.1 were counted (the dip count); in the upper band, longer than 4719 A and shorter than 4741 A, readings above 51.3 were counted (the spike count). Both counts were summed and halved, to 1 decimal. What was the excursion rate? 3.0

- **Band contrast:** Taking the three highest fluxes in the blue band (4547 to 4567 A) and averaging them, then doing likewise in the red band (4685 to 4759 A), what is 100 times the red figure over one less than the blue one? 104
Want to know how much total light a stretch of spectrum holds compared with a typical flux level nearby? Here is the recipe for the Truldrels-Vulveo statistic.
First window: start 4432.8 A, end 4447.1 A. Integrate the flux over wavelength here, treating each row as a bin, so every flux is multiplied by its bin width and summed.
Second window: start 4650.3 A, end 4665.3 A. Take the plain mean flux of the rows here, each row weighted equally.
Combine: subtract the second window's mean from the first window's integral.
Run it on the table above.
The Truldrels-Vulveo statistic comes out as 691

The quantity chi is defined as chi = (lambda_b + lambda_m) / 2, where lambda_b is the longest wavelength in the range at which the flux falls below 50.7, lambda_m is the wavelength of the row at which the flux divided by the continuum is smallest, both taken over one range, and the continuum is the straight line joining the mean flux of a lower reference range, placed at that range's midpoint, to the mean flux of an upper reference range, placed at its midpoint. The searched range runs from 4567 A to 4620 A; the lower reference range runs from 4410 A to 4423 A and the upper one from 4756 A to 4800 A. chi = 4615.1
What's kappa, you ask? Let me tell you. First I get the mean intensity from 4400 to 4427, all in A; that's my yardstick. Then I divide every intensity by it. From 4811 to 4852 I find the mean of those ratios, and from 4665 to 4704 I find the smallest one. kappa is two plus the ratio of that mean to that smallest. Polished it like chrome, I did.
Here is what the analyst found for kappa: 3.11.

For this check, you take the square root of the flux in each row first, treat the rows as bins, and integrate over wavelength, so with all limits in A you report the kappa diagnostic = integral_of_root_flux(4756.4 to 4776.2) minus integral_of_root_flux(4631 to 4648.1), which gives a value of 17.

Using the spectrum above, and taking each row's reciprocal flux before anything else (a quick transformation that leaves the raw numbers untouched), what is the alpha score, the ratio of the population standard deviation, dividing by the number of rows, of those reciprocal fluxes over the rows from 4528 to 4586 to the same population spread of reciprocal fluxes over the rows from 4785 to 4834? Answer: 1.32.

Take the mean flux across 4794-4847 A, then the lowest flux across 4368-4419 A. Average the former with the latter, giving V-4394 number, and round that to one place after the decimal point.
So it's 47.9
